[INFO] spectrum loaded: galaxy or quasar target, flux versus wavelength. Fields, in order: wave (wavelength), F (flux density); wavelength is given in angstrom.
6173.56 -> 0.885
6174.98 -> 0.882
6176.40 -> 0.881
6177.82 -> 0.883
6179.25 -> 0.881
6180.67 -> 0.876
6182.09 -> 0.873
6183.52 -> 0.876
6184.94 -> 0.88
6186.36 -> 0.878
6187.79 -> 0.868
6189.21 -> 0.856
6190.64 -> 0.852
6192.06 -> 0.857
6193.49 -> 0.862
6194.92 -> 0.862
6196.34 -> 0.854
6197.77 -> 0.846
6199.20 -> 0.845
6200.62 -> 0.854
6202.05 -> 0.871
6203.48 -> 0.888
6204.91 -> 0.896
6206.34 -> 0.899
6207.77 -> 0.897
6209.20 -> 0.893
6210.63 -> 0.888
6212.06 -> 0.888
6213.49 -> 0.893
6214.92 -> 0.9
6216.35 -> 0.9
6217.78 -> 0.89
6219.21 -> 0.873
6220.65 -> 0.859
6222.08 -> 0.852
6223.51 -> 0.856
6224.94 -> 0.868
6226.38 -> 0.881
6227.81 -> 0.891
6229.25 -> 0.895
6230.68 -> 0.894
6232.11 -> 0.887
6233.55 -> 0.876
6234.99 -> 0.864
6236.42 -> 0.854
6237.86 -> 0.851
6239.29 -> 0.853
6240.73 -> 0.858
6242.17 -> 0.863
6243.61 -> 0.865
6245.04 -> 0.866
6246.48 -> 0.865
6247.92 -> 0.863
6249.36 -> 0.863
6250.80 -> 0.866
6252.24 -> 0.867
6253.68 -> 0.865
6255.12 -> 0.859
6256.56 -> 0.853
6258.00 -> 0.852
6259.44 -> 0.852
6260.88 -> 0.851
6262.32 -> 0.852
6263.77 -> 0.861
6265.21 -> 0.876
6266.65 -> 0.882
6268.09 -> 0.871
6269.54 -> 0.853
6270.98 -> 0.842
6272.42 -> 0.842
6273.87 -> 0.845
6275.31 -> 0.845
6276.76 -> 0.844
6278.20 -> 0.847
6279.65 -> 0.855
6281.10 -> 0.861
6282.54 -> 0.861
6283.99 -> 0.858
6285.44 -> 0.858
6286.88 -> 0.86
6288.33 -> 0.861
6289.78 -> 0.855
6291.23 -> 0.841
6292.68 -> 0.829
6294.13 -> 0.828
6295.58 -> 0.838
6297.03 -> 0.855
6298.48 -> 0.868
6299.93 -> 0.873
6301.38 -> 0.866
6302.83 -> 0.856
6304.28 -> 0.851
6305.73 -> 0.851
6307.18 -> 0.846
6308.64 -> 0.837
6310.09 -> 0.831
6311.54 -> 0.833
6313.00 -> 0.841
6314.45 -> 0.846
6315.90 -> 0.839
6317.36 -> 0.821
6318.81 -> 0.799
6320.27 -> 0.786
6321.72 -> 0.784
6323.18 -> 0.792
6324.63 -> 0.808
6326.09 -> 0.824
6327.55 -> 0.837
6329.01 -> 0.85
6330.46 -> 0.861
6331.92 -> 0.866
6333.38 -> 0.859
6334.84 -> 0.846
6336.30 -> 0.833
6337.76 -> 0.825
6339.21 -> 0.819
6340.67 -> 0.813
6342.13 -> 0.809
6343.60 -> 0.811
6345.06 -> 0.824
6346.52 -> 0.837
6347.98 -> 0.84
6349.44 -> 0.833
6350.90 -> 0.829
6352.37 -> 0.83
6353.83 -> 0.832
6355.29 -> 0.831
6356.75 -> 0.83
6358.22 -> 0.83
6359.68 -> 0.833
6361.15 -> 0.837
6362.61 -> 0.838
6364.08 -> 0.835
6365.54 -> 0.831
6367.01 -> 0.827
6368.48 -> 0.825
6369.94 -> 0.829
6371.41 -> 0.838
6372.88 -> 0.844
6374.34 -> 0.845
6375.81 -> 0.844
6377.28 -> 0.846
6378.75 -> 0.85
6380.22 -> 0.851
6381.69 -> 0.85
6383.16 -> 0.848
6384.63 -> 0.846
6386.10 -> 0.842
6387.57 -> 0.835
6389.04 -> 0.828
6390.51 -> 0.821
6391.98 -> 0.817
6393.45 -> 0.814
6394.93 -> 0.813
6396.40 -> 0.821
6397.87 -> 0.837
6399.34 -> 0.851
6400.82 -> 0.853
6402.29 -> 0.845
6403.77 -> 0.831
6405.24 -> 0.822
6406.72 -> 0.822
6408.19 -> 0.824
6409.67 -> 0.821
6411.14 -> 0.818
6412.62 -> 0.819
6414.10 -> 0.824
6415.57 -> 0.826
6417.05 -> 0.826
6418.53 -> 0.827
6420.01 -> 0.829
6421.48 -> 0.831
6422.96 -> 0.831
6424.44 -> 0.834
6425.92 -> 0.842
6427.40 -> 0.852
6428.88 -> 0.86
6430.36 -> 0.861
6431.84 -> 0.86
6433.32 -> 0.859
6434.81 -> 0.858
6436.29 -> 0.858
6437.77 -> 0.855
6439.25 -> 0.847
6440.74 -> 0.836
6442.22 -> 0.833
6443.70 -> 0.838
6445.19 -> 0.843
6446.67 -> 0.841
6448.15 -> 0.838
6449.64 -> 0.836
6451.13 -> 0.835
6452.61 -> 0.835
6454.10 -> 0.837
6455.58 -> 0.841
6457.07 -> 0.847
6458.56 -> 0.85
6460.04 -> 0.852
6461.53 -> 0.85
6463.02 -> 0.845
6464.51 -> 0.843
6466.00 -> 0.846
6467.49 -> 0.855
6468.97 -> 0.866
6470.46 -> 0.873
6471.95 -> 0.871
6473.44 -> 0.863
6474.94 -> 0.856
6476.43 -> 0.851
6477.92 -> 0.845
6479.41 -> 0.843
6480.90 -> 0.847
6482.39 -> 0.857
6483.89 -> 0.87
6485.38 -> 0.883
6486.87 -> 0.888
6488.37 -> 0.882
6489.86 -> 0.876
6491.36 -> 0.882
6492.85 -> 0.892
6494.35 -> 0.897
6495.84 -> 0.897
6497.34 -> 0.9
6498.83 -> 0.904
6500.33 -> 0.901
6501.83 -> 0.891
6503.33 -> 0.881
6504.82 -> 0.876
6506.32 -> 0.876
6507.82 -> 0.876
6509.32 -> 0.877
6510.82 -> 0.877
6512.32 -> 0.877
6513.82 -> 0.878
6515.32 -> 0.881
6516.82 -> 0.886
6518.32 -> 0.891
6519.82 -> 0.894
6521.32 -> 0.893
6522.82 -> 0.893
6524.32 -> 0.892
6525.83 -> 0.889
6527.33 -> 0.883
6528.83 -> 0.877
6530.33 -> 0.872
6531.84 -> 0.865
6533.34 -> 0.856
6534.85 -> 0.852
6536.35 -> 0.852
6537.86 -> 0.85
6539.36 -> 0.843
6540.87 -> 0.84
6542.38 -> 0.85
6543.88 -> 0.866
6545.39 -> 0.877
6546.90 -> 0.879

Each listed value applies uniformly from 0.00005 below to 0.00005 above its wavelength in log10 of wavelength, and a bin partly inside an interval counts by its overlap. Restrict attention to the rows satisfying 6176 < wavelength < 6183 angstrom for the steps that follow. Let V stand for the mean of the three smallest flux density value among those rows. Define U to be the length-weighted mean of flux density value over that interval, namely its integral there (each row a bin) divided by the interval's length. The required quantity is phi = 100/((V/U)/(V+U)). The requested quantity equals 175.7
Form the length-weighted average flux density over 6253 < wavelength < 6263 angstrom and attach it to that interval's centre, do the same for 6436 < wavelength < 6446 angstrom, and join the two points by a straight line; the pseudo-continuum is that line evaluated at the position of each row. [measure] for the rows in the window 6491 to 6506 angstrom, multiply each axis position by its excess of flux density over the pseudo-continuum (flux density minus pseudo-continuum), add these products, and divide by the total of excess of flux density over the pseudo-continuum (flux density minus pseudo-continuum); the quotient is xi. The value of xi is 6497.9 angstrom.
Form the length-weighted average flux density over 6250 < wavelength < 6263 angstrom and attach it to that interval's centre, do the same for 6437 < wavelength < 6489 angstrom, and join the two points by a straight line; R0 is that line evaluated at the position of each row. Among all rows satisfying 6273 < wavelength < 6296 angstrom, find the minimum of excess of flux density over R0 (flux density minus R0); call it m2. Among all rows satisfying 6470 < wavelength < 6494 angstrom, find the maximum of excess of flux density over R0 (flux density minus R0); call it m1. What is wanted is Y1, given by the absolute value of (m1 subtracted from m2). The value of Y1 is 0.070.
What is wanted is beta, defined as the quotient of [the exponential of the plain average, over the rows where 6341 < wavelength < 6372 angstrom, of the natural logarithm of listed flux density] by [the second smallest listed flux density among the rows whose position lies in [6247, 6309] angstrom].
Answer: 1.00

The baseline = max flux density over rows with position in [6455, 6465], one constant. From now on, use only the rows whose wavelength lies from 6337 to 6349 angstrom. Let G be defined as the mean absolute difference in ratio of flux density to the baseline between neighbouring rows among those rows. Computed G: 0.0079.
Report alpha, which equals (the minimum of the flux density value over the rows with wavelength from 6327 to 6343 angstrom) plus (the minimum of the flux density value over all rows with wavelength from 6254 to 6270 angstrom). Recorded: 1.66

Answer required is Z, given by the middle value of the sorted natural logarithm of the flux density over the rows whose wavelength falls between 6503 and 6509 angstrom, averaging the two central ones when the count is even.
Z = -0.13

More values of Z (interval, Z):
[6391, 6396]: -0.21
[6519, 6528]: -0.11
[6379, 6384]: -0.16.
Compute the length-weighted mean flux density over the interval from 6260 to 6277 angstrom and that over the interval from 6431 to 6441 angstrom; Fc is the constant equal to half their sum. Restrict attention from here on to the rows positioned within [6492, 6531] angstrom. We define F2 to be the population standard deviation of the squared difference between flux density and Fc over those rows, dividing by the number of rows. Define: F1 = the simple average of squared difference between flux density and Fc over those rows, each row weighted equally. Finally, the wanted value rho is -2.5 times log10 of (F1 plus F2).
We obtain 6.9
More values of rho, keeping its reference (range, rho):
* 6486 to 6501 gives 6.7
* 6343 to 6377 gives 7.6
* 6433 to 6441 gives 9.3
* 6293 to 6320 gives 7.4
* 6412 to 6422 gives 7.5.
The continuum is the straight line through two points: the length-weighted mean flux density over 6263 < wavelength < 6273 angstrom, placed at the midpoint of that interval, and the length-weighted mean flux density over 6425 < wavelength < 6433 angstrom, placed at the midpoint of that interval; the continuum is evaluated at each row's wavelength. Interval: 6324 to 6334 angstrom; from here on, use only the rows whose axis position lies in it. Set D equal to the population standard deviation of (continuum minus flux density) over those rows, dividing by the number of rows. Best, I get 0.020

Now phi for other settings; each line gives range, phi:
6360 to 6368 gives 166.6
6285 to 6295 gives 170.8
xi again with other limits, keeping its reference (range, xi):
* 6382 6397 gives 6392.4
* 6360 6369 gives 6365.5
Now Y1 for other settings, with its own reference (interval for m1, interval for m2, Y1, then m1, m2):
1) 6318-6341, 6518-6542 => 0.019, 0.011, -0.009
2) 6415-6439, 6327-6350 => 0.055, 0.009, -0.046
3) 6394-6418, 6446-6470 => 0.016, 0.000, -0.017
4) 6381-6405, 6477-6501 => 0.008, 0.000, -0.008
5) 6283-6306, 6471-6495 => 0.024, 0.017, -0.008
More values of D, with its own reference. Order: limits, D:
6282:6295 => 0.013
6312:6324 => 0.024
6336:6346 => 0.008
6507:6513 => 0.000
